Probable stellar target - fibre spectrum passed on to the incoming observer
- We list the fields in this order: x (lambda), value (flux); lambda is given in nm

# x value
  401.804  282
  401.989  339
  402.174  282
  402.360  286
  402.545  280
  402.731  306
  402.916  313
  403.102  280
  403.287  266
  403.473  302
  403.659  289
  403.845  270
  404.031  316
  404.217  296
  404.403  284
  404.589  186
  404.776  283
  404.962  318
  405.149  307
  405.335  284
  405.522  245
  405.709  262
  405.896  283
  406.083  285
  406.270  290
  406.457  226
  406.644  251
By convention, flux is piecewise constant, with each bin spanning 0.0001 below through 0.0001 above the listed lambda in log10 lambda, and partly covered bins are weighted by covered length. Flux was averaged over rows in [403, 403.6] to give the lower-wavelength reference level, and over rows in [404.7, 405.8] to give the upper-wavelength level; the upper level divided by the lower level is 1.00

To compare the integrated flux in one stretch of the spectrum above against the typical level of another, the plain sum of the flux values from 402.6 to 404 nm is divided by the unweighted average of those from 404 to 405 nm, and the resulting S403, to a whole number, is 7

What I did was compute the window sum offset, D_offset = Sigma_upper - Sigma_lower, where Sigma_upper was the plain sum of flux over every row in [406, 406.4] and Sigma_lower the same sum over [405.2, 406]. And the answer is -499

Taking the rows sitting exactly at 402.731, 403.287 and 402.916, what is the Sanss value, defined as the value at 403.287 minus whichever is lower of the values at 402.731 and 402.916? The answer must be -40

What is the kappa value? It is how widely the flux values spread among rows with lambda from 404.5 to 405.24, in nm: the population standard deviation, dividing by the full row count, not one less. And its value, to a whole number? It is 52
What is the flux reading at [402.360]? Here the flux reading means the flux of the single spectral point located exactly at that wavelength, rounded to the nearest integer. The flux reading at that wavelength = 286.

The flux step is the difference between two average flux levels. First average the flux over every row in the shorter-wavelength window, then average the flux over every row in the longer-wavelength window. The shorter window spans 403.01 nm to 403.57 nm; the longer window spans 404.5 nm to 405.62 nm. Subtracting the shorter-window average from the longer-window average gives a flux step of -12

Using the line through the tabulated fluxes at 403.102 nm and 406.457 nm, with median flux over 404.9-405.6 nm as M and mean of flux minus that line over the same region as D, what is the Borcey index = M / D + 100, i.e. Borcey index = 107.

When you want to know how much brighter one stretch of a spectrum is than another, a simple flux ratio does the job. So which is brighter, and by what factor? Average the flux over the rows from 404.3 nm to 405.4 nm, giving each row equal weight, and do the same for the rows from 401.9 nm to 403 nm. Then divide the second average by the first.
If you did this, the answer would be 1.09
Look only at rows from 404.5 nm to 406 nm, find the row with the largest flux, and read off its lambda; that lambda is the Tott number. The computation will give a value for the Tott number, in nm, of 404.962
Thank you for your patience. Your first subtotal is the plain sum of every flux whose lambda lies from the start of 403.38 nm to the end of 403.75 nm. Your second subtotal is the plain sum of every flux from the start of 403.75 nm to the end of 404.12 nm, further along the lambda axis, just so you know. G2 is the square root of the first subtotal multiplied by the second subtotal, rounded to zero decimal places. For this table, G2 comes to 588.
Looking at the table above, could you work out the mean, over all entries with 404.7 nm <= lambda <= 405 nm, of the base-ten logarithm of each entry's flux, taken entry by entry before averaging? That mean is 2.48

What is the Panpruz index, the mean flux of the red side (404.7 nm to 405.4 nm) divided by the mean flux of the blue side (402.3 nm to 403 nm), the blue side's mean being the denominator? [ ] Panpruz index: 1.01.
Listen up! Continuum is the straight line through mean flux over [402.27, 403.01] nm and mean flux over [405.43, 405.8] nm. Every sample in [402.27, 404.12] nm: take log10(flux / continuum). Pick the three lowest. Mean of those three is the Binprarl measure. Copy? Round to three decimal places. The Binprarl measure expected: -0.027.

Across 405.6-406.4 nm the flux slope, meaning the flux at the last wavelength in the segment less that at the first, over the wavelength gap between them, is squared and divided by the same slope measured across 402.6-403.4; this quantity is -35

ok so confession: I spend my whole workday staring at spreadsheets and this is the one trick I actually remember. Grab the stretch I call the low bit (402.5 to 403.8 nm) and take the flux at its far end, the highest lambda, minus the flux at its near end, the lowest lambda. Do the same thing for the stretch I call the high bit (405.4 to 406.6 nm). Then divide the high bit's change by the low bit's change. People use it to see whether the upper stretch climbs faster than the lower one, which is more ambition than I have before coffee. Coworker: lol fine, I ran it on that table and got -2.1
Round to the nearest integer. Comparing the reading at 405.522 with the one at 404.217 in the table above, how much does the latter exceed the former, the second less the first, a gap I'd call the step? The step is 51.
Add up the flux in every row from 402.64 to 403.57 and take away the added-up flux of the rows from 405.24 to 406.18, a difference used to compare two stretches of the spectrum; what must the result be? 108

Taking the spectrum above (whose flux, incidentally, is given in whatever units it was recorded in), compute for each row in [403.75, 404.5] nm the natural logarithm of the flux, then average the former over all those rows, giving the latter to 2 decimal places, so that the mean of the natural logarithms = 5.67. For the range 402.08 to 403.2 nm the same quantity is 5.67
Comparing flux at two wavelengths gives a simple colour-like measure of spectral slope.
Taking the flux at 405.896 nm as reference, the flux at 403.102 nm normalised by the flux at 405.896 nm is 0.99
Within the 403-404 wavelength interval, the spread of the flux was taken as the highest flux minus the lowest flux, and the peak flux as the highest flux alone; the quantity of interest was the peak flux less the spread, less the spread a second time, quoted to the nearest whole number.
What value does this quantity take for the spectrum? 230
